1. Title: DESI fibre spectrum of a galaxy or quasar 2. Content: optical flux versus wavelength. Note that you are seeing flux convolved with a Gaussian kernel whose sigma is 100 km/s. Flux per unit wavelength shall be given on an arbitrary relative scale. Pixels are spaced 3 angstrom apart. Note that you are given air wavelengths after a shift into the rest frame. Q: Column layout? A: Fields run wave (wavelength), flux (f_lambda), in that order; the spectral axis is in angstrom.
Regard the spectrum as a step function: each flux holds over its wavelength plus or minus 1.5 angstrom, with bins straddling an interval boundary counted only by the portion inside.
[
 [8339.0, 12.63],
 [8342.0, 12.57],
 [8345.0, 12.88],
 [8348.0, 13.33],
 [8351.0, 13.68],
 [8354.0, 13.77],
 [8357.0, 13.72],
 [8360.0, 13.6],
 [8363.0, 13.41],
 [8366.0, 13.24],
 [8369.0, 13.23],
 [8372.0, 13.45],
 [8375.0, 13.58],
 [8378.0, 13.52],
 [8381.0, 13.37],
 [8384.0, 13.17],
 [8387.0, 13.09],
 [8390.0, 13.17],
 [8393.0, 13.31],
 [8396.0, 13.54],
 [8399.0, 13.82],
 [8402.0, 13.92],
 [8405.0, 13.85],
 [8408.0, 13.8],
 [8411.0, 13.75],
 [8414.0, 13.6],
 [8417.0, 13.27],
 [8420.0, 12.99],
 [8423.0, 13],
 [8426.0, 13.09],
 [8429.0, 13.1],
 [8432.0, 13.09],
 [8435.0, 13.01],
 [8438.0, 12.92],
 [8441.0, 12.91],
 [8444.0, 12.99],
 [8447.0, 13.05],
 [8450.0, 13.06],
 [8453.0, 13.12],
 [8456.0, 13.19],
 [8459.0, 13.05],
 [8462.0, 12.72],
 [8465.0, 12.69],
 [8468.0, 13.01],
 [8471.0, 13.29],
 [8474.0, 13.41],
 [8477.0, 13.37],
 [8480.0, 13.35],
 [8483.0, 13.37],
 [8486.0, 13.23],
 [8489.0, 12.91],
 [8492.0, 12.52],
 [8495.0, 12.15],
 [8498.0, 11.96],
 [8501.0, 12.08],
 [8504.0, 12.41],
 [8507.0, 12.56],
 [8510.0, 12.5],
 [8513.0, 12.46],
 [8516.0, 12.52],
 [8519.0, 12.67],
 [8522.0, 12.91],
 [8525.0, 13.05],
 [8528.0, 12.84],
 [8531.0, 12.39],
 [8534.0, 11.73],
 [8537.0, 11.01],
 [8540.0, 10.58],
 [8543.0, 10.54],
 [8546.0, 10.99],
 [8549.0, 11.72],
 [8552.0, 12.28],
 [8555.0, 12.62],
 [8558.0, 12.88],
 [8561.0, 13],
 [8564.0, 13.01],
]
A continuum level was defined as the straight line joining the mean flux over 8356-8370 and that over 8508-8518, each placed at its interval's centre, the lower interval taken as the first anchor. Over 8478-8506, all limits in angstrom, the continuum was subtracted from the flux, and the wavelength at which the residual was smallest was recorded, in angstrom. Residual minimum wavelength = 8498.0 angstrom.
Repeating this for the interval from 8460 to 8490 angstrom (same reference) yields 8465.0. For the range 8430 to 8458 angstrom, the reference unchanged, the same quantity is 8438.0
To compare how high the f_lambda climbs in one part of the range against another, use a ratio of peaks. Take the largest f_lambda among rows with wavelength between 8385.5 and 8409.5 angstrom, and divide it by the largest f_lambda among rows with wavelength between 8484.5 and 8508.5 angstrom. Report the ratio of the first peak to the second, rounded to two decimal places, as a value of 1.05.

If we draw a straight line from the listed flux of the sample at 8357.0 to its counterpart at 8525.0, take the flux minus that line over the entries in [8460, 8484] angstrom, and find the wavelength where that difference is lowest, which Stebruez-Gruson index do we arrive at 8465.0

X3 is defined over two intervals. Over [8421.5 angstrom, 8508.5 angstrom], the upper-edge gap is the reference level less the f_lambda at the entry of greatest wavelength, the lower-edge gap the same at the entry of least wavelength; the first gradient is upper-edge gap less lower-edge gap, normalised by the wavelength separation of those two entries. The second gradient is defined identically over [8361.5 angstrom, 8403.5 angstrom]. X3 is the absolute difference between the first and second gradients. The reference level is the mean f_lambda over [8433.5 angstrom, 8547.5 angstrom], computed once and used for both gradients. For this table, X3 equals 0.018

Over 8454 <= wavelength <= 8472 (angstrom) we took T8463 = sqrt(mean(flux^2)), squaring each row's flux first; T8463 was 13.0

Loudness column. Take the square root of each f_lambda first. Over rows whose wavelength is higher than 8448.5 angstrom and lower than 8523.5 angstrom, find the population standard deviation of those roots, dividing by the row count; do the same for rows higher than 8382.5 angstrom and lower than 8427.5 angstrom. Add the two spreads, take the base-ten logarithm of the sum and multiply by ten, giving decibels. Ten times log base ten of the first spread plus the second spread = -9.8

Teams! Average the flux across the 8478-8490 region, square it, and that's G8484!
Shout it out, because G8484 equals 175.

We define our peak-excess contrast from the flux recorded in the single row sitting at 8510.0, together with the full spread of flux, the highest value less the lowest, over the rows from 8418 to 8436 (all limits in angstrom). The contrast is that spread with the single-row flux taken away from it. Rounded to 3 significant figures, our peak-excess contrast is -12.4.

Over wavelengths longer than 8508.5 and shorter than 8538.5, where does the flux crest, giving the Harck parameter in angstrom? 8525.0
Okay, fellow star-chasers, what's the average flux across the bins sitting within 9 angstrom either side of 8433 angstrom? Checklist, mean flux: 13.0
